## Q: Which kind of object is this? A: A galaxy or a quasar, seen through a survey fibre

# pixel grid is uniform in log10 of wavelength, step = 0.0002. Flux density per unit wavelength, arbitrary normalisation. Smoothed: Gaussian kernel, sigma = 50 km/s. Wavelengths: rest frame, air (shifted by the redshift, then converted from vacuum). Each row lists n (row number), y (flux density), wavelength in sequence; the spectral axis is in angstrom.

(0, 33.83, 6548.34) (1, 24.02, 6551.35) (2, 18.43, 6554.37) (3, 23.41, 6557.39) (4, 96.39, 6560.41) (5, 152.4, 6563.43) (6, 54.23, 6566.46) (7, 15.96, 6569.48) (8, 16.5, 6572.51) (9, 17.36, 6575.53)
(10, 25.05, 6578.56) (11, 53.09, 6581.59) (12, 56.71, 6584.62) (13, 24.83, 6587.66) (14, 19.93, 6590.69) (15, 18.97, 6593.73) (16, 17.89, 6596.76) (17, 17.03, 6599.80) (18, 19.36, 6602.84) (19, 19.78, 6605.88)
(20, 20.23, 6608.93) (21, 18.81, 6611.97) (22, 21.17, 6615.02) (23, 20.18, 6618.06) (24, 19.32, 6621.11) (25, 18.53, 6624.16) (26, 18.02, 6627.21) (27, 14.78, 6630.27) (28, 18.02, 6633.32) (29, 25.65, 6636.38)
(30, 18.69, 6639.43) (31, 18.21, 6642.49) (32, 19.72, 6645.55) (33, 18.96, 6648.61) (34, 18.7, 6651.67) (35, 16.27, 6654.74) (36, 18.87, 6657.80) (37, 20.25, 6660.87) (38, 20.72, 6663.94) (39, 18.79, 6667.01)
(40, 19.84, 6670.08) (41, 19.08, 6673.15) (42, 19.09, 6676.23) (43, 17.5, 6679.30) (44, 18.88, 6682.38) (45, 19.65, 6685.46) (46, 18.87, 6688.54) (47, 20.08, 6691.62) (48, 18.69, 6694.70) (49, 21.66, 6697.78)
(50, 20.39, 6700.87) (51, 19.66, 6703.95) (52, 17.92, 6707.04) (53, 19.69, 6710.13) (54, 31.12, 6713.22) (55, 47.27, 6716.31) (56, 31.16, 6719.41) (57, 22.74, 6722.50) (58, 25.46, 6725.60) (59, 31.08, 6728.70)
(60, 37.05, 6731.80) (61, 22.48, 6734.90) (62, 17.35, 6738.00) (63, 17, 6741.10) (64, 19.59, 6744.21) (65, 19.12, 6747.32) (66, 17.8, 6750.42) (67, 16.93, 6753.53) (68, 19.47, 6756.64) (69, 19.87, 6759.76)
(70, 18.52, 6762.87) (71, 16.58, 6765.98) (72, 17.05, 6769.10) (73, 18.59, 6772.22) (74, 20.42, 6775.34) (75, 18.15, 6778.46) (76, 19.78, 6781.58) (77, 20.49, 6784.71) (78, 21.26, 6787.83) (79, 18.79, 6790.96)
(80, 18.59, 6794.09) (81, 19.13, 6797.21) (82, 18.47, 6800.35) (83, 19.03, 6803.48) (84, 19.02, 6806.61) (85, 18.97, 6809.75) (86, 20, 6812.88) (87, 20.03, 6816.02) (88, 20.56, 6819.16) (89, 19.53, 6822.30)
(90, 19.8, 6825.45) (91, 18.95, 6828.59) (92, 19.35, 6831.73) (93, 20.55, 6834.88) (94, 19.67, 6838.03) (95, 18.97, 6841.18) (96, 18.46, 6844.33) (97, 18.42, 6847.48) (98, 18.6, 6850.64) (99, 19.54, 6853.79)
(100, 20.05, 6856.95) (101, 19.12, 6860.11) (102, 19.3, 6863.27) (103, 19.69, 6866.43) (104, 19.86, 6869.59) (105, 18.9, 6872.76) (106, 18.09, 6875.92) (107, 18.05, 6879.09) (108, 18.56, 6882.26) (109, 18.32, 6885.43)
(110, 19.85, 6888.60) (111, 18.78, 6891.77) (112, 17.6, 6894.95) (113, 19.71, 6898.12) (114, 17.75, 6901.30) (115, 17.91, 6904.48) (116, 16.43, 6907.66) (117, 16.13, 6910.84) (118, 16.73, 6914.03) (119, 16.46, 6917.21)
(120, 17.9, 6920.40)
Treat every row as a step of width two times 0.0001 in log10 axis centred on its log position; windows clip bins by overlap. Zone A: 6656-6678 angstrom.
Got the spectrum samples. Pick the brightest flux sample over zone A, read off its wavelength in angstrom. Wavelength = 6663.94 angstrom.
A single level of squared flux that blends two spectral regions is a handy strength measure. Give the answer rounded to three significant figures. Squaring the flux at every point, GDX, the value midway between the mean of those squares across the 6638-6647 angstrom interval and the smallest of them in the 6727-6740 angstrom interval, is 329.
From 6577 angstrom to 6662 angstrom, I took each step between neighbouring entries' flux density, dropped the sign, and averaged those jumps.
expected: 4.1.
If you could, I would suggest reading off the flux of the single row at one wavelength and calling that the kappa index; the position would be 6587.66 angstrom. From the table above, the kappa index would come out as 24.83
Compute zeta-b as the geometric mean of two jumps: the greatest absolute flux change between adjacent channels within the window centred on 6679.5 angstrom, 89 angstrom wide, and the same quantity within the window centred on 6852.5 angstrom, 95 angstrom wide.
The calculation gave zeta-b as 5.8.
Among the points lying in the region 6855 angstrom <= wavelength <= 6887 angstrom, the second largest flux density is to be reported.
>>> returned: 19.86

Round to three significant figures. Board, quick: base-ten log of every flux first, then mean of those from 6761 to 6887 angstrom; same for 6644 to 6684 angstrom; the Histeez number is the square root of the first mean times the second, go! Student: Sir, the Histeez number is 1.28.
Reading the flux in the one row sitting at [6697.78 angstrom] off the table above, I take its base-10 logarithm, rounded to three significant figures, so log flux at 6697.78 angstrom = 1.34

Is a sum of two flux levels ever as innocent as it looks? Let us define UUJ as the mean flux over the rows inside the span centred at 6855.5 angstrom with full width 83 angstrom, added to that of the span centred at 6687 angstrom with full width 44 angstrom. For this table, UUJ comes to 38.5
